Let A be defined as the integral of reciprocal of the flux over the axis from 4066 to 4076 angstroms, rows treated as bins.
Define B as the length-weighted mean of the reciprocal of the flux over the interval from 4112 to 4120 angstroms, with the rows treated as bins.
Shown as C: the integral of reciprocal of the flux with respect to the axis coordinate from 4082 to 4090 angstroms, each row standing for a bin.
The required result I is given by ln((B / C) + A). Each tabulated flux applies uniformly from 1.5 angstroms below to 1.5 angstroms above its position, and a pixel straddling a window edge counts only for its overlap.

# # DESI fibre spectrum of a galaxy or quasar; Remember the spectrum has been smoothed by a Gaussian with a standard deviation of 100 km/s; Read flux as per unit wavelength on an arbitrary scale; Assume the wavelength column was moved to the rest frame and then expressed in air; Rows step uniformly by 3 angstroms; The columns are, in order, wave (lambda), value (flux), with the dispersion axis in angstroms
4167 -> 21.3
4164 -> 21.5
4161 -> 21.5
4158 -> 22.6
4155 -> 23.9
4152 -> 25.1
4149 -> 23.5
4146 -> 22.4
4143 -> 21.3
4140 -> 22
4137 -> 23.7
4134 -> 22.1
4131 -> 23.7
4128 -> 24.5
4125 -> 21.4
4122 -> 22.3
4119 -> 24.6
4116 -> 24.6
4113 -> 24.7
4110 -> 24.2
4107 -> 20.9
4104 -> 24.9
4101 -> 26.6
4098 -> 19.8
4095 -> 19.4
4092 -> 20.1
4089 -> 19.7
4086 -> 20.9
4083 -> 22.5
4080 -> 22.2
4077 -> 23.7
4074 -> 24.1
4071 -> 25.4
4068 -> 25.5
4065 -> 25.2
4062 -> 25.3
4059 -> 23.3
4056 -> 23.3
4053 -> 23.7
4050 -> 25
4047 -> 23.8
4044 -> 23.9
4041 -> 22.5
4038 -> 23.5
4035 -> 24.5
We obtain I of -0.68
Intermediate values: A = 0.40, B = 0.0406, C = 0.38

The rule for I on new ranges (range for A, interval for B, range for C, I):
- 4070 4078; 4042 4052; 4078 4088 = -0.87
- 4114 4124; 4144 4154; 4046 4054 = -0.60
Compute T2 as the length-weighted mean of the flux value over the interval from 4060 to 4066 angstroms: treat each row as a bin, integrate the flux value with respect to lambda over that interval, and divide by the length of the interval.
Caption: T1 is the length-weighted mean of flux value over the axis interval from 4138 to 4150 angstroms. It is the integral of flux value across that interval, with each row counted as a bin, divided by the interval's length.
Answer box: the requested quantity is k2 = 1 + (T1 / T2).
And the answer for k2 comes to 1.89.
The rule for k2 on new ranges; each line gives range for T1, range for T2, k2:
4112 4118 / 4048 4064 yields 2.02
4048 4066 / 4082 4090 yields 2.15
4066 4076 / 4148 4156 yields 2.03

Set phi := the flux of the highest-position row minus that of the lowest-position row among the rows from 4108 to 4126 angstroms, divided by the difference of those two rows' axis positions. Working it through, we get -0.19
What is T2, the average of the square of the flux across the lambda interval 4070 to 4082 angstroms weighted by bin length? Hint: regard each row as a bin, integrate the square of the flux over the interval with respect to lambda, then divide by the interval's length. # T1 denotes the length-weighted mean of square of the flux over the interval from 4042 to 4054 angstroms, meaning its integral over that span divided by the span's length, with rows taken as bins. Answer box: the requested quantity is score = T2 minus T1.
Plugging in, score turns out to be -14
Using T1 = 579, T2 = 564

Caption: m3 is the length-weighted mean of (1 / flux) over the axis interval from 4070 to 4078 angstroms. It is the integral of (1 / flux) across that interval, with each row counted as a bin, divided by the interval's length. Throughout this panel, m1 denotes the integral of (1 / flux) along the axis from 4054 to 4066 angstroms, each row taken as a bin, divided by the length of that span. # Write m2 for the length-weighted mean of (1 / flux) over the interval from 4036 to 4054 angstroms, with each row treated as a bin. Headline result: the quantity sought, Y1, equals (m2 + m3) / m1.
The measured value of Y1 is 2.011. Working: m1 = 0.0414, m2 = 0.0421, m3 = 0.0410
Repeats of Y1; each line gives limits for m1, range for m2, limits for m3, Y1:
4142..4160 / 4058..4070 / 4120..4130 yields 1.940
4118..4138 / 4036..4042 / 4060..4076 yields 1.921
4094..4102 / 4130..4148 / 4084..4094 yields 2.004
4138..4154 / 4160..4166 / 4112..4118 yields 1.991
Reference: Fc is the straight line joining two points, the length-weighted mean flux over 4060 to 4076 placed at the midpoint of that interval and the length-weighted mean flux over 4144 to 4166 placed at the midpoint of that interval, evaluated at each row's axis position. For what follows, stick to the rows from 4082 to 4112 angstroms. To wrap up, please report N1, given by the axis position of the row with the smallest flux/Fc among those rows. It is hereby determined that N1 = 4095 angstroms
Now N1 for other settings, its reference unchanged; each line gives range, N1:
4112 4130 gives 4125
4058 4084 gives 4080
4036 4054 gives 4041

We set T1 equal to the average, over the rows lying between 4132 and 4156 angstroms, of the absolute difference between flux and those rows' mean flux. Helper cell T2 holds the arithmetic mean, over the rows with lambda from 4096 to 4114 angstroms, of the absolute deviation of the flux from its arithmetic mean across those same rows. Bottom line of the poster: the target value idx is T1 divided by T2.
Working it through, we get 0.50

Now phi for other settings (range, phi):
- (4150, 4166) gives -0.30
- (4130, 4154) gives 0.07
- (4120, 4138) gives 0.09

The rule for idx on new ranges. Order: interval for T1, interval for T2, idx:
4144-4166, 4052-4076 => 1.21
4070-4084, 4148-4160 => 1.36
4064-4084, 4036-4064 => 1.79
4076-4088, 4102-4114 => 0.56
